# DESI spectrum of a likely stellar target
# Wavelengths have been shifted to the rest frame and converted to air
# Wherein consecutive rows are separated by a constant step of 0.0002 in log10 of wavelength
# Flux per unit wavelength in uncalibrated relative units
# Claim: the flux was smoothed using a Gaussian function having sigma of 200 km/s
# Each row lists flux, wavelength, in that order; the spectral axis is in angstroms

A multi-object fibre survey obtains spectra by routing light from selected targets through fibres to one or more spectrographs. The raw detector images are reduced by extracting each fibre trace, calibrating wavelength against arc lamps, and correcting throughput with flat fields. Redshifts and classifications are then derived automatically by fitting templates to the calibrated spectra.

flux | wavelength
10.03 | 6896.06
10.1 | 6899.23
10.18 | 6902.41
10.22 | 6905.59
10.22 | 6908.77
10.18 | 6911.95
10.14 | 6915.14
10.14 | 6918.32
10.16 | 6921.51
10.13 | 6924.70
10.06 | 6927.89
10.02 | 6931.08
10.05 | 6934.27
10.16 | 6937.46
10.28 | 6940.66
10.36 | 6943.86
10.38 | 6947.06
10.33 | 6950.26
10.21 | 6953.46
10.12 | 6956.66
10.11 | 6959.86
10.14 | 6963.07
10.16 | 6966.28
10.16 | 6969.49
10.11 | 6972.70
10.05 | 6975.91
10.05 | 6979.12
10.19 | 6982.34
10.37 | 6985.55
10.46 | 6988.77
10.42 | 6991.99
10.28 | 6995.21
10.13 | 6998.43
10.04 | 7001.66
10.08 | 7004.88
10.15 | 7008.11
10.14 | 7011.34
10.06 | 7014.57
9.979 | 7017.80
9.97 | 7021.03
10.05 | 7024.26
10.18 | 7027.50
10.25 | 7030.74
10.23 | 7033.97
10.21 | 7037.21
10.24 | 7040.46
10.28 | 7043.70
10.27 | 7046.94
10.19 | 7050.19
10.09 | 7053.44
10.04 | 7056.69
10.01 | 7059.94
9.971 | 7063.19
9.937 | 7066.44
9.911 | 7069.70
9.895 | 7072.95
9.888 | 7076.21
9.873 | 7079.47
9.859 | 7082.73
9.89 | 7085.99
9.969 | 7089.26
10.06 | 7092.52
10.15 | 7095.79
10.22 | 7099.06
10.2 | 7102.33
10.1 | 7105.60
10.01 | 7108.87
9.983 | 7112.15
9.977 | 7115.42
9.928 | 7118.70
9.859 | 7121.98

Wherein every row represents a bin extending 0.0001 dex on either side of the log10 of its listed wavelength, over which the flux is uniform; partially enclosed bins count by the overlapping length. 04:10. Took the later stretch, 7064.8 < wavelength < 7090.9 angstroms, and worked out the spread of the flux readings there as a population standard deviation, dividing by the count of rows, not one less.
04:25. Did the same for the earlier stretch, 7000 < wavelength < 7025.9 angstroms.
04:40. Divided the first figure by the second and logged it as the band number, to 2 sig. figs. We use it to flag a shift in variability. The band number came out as 0.54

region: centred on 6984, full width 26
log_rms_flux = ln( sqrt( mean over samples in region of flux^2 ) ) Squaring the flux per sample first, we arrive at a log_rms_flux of 2.33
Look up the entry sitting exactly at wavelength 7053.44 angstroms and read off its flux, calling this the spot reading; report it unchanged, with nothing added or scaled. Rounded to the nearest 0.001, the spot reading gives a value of 10.090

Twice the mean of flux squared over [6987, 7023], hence 206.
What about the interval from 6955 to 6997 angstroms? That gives 208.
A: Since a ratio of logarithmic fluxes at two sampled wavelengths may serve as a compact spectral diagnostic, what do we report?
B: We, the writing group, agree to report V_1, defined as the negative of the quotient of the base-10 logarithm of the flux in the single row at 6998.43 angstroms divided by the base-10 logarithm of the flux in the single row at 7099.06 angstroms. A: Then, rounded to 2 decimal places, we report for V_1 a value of -1.00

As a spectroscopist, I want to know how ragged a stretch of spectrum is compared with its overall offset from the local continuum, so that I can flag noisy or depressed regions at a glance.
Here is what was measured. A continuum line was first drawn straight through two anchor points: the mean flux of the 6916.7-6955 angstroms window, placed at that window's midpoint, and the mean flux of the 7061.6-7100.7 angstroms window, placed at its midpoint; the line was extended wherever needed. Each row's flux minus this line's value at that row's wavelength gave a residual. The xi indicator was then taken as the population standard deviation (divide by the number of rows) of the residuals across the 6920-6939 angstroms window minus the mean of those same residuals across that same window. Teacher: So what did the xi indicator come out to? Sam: 0.16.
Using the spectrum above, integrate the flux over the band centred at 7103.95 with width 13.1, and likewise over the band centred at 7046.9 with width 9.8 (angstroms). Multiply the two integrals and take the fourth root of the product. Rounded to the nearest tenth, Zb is 10.7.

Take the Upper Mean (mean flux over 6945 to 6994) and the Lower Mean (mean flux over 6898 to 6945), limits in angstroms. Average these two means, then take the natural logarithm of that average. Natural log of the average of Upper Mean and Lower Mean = 2.321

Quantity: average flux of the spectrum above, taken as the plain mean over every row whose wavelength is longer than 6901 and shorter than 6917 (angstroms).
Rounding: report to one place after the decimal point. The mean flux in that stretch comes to 10.2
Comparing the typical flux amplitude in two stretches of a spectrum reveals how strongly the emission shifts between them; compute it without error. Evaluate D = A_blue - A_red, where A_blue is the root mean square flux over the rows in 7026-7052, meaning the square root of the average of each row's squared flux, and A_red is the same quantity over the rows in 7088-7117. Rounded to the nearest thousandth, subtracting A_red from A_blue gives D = 0.157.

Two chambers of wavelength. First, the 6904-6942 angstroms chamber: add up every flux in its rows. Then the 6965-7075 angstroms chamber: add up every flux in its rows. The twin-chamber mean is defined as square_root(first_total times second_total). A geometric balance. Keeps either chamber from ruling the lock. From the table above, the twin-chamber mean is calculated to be 205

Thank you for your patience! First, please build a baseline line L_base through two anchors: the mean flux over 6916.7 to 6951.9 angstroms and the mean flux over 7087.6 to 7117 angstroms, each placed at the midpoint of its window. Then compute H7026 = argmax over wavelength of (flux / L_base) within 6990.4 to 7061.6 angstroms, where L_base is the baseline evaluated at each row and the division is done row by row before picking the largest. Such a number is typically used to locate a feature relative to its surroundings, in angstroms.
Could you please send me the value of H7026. 6991.99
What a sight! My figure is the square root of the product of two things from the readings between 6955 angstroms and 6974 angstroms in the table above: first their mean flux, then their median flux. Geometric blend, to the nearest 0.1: 10.1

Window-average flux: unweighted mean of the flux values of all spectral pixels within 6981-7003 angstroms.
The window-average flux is 10.3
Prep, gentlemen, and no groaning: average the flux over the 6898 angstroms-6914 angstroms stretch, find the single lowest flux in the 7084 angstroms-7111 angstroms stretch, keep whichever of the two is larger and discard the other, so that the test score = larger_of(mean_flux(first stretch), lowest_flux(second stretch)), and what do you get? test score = 10.2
